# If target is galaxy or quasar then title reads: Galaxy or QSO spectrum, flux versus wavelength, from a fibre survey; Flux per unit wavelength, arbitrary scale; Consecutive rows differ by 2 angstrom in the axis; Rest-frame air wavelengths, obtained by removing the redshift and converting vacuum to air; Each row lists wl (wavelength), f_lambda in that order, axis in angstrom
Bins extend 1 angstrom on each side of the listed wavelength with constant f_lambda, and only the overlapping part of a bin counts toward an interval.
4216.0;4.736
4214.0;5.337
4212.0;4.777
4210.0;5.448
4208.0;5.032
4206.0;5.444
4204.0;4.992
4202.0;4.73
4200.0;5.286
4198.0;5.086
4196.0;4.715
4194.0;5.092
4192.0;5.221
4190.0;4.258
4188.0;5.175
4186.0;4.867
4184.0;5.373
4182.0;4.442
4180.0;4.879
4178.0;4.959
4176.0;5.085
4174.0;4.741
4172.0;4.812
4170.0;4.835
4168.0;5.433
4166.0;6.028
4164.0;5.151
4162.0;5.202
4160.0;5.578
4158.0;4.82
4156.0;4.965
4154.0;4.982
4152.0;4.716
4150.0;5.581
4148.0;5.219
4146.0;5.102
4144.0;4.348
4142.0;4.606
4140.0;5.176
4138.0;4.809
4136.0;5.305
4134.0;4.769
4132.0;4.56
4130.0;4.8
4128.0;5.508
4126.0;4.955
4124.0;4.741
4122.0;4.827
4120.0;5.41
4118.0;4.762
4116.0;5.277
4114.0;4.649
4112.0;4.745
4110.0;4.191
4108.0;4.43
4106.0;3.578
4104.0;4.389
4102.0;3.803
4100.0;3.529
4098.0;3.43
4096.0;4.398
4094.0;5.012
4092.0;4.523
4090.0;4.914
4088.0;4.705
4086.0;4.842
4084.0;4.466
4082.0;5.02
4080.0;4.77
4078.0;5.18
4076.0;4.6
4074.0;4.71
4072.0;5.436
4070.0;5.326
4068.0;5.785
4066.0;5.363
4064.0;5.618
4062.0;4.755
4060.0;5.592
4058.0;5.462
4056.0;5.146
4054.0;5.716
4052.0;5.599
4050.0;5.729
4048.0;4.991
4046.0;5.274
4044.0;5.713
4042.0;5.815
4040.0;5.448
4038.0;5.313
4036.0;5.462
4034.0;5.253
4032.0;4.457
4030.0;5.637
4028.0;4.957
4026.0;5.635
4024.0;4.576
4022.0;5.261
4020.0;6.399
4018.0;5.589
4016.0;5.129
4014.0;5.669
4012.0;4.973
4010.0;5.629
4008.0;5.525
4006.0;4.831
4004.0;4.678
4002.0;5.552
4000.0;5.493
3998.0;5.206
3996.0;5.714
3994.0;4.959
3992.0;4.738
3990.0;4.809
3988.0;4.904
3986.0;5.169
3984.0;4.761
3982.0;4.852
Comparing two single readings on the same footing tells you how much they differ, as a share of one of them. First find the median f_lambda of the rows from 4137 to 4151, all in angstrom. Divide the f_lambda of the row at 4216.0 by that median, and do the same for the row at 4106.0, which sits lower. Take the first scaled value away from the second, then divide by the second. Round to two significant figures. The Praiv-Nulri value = -0.32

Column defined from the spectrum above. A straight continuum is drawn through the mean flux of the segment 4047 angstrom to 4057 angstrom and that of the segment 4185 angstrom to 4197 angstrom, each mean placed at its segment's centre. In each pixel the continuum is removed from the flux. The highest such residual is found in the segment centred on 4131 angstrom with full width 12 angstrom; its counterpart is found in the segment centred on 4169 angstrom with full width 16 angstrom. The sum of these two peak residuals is 1.4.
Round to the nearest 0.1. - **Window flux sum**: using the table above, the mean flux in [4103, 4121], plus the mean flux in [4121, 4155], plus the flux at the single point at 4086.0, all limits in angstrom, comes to 14.4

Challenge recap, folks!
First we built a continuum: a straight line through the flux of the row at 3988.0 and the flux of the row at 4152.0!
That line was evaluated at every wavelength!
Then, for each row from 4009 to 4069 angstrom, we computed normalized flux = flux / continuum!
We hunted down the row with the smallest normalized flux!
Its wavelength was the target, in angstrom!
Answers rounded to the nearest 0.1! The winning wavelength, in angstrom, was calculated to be 4032.0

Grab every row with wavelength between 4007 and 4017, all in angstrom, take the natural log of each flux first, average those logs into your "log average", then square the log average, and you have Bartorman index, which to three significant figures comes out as 2.83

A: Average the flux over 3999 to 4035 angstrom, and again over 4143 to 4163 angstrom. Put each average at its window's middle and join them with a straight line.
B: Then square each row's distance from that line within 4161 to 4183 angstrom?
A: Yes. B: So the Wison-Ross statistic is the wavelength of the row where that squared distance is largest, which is 4166.0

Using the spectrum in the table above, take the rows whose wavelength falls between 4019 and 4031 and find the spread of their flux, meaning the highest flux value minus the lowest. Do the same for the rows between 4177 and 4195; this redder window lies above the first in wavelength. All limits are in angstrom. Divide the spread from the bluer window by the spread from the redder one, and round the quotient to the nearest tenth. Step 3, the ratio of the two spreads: 1.6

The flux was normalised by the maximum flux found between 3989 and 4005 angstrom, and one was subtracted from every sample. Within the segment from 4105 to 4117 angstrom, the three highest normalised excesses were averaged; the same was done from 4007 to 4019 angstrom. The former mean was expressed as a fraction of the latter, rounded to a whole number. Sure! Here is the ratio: 10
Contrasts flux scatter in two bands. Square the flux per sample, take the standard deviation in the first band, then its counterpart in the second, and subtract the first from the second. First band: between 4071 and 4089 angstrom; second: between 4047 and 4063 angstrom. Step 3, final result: 0.8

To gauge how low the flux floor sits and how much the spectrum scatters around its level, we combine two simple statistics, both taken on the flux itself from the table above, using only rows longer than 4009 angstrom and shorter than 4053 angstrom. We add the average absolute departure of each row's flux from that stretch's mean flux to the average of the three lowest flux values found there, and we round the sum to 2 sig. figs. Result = 5.0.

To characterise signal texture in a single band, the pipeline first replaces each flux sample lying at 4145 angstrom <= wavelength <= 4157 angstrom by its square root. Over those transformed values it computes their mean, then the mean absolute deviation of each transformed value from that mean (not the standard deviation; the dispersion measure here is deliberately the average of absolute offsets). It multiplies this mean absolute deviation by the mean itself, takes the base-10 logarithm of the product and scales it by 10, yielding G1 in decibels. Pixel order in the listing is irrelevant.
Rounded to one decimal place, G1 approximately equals -9.9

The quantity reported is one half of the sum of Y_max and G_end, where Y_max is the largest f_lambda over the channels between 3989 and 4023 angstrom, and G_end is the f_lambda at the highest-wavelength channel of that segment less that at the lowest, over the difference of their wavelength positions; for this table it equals 3.21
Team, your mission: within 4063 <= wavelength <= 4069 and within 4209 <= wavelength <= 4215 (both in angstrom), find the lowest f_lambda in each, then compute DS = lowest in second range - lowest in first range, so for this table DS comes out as -0.59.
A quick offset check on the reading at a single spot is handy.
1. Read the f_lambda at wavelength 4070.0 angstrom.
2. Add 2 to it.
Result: 7.33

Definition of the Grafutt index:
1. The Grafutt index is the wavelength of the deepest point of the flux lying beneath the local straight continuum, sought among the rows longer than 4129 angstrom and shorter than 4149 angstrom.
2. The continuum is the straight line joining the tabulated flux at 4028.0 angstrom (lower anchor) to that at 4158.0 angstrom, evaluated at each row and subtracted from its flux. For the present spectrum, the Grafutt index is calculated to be 4144.0 angstrom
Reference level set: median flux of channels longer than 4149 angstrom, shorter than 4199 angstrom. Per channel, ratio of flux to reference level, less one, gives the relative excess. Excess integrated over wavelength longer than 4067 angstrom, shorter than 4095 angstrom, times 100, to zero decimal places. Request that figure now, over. -18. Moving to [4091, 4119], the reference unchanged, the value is -363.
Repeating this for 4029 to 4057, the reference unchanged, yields 233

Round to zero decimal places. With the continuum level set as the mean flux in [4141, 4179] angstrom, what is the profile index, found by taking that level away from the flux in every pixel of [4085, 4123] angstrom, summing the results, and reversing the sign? 11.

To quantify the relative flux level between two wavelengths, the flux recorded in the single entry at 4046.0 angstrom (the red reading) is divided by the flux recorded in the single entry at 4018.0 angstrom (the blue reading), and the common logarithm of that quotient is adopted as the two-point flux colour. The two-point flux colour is -0.025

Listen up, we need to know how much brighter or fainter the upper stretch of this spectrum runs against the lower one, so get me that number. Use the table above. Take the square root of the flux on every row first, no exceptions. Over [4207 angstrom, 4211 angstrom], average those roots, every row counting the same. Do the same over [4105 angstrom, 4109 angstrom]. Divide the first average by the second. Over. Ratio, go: 1.15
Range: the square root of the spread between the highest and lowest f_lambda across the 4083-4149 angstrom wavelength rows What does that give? 1.44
